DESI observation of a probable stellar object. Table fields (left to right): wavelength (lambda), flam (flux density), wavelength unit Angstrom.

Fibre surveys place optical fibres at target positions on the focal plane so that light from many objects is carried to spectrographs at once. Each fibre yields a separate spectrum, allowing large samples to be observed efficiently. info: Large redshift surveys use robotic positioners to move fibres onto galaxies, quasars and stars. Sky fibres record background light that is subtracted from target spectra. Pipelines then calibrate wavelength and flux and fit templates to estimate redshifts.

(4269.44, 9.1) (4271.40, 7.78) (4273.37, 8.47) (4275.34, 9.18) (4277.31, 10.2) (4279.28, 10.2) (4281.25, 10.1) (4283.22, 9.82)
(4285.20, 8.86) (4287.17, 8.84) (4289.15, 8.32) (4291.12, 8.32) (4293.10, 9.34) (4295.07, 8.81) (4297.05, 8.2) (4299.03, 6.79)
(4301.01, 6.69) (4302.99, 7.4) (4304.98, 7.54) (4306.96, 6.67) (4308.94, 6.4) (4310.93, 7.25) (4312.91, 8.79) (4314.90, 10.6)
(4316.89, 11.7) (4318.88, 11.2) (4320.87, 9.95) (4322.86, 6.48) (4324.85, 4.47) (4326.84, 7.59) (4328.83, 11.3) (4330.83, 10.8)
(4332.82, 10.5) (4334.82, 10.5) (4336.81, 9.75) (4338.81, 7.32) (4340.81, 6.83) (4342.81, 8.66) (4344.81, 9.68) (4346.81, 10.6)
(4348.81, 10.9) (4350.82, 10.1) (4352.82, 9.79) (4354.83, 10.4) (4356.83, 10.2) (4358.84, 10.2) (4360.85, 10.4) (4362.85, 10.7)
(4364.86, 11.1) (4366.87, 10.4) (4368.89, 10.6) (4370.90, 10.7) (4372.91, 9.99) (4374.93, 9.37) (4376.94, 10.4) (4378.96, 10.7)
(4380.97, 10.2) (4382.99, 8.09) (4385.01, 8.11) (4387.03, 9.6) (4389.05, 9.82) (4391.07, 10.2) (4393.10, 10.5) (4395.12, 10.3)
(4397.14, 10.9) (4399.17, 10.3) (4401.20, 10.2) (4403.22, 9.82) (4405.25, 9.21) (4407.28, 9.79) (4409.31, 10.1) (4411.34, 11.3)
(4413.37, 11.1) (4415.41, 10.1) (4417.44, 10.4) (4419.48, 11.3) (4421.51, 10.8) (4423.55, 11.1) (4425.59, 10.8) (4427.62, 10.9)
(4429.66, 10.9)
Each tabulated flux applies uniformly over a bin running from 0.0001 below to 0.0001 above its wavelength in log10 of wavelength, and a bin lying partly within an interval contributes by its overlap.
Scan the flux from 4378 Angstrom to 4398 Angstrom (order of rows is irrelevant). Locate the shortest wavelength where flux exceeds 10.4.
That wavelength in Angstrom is 4378.96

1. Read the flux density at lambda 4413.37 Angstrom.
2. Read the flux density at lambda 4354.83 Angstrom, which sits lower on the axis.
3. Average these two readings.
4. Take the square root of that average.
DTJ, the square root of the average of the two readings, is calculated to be 3.28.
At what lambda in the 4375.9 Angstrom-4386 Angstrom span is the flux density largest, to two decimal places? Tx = 4378.96 Angstrom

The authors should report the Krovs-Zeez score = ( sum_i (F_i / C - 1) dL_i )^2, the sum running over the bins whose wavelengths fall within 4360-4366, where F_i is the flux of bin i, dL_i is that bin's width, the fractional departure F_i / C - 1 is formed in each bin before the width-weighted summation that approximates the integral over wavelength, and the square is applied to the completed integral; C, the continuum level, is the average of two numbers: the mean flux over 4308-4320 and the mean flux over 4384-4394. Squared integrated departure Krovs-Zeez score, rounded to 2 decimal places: 0.63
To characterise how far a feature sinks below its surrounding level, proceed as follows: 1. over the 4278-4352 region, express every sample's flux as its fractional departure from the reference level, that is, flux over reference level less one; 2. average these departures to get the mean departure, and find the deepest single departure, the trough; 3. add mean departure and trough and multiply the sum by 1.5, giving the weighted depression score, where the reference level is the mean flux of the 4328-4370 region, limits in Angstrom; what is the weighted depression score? -1.0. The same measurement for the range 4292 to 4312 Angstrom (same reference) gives -0.9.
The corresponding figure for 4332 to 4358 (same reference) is -0.5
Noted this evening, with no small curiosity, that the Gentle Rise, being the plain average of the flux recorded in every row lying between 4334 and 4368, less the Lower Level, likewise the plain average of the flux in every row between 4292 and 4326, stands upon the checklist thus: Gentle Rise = 1.7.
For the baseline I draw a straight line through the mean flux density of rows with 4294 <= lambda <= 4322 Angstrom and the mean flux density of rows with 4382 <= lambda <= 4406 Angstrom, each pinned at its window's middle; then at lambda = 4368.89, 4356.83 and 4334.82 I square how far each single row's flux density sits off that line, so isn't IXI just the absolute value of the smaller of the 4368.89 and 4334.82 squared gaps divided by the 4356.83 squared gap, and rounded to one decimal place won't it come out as 1.5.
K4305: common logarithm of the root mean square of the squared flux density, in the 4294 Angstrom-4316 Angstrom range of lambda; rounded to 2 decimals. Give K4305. 1.81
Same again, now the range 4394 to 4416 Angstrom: 2.03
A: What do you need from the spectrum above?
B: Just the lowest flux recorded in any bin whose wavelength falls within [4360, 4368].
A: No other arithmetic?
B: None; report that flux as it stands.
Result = 10.4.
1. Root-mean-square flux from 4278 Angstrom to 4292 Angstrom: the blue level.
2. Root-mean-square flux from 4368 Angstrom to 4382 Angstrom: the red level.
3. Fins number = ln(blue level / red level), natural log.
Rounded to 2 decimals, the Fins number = -0.11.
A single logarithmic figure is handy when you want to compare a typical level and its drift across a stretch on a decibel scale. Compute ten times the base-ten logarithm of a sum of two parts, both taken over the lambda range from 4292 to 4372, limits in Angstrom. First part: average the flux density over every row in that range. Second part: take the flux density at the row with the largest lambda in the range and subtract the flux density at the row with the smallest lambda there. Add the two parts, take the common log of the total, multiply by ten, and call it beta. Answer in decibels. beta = 10.2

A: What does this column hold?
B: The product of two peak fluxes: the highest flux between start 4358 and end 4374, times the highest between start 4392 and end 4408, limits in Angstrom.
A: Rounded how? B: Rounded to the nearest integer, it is 121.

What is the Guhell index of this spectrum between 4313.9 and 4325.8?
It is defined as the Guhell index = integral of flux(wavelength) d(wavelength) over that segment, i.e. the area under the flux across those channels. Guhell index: 108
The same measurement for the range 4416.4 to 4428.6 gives 133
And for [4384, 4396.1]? 118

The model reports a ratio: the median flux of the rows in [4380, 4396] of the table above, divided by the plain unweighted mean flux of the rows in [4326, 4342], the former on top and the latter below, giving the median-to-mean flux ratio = 1.07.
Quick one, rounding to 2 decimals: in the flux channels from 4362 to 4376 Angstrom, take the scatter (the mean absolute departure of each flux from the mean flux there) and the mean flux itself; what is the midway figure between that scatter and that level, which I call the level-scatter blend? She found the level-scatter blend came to 5.41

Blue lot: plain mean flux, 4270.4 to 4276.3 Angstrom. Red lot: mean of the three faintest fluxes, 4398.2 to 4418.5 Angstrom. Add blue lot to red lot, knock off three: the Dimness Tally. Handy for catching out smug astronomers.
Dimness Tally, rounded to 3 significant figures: 15.1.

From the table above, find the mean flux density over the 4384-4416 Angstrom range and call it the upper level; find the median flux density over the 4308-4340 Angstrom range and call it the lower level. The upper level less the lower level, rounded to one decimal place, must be 0.2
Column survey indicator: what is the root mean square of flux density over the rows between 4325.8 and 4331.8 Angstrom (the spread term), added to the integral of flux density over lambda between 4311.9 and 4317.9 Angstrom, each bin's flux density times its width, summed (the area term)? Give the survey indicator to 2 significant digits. 72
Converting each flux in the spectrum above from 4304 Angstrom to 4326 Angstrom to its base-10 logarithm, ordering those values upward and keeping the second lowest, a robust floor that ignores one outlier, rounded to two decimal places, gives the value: 0.81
